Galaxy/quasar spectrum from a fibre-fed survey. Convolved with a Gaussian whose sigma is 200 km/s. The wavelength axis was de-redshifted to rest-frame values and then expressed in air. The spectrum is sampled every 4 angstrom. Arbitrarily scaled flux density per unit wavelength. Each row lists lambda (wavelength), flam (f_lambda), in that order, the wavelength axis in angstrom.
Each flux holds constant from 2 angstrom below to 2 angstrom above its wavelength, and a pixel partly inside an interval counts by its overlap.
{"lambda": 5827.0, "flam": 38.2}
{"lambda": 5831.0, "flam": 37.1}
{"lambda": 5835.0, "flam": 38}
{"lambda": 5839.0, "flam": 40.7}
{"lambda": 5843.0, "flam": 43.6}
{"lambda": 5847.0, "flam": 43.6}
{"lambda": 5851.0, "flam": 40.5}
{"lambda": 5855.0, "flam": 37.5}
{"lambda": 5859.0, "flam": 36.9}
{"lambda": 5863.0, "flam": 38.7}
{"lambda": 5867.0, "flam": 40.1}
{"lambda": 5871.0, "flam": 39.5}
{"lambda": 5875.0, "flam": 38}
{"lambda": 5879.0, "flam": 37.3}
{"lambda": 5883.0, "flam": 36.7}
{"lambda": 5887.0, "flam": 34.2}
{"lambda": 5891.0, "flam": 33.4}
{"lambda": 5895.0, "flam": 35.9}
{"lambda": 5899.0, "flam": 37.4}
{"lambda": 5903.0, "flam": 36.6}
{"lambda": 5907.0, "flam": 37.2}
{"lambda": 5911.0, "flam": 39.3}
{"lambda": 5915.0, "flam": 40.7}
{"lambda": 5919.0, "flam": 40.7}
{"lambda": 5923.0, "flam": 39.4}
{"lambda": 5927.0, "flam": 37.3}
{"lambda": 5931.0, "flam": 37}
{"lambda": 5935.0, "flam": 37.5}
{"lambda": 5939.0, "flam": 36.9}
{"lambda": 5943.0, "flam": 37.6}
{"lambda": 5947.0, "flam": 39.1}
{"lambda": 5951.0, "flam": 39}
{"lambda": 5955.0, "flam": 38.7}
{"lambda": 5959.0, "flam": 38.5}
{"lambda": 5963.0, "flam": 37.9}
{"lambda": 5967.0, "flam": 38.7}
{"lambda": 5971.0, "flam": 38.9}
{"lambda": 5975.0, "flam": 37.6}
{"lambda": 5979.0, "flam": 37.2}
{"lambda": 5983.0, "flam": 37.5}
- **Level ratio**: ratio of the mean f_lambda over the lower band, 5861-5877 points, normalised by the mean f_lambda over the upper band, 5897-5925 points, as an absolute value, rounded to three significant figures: 1.01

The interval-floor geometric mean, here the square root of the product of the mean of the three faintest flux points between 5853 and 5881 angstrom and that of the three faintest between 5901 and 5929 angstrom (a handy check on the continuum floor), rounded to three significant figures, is 37.1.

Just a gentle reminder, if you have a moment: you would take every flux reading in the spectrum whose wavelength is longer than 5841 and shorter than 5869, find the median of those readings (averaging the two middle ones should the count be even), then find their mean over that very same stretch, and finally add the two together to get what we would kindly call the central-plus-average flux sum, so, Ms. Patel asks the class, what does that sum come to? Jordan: 80.2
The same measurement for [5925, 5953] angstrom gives 75.3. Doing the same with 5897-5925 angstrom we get 78.1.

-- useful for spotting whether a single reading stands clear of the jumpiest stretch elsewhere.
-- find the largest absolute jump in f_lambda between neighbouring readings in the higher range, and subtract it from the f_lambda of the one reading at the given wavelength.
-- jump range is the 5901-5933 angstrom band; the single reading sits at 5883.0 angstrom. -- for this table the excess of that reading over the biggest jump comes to 34.6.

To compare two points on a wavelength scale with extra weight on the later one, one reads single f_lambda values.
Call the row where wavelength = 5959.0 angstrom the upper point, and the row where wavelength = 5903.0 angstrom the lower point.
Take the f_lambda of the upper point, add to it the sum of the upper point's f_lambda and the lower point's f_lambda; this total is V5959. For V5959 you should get 114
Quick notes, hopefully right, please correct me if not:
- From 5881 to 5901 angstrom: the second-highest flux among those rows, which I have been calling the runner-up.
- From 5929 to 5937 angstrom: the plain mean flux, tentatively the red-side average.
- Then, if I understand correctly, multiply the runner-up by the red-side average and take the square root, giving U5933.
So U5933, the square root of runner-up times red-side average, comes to 37.0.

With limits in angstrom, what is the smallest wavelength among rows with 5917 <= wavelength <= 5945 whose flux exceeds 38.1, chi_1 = 5919.0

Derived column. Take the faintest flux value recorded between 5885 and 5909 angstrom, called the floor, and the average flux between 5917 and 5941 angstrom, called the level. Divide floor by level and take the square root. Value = 0.94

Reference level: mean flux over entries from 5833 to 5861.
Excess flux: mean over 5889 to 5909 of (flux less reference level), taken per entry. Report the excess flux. -4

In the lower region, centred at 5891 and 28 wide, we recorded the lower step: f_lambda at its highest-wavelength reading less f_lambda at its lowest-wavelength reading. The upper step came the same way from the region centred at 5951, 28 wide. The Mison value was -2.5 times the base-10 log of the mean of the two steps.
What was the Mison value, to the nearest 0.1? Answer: 2.1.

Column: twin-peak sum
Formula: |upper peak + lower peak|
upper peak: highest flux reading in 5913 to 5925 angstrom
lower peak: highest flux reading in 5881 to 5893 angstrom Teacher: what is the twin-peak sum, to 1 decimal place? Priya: 77.4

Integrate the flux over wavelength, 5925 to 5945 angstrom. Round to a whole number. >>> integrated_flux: 745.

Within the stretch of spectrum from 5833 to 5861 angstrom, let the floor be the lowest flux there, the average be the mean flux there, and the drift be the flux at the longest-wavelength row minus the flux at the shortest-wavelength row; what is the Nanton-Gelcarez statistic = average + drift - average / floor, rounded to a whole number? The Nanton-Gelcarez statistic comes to 38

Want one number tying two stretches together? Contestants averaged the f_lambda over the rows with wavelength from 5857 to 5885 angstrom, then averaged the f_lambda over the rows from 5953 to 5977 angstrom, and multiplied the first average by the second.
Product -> 1465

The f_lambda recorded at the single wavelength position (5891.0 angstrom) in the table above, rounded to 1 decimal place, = 33.4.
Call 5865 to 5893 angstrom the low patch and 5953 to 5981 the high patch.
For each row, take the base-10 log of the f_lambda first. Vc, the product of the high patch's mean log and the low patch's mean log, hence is 2.48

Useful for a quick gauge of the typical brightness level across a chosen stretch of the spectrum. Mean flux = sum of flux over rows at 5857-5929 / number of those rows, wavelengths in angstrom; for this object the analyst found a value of 37.7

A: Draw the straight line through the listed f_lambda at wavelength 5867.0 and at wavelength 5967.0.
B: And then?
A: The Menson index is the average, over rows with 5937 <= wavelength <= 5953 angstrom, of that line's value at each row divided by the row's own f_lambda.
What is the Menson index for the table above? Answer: 1.02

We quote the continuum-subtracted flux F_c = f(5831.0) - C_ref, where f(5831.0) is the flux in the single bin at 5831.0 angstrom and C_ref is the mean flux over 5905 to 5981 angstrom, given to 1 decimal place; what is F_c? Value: -1.3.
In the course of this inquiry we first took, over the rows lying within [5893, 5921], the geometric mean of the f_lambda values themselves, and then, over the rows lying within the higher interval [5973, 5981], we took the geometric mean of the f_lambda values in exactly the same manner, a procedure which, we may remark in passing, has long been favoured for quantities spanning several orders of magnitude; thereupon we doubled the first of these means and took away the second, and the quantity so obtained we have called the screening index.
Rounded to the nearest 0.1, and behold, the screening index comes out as 39.0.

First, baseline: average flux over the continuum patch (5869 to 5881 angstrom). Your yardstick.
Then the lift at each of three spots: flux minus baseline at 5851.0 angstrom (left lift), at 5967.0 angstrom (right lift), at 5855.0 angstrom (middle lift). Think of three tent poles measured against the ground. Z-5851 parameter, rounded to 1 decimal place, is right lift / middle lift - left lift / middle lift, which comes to 2.3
